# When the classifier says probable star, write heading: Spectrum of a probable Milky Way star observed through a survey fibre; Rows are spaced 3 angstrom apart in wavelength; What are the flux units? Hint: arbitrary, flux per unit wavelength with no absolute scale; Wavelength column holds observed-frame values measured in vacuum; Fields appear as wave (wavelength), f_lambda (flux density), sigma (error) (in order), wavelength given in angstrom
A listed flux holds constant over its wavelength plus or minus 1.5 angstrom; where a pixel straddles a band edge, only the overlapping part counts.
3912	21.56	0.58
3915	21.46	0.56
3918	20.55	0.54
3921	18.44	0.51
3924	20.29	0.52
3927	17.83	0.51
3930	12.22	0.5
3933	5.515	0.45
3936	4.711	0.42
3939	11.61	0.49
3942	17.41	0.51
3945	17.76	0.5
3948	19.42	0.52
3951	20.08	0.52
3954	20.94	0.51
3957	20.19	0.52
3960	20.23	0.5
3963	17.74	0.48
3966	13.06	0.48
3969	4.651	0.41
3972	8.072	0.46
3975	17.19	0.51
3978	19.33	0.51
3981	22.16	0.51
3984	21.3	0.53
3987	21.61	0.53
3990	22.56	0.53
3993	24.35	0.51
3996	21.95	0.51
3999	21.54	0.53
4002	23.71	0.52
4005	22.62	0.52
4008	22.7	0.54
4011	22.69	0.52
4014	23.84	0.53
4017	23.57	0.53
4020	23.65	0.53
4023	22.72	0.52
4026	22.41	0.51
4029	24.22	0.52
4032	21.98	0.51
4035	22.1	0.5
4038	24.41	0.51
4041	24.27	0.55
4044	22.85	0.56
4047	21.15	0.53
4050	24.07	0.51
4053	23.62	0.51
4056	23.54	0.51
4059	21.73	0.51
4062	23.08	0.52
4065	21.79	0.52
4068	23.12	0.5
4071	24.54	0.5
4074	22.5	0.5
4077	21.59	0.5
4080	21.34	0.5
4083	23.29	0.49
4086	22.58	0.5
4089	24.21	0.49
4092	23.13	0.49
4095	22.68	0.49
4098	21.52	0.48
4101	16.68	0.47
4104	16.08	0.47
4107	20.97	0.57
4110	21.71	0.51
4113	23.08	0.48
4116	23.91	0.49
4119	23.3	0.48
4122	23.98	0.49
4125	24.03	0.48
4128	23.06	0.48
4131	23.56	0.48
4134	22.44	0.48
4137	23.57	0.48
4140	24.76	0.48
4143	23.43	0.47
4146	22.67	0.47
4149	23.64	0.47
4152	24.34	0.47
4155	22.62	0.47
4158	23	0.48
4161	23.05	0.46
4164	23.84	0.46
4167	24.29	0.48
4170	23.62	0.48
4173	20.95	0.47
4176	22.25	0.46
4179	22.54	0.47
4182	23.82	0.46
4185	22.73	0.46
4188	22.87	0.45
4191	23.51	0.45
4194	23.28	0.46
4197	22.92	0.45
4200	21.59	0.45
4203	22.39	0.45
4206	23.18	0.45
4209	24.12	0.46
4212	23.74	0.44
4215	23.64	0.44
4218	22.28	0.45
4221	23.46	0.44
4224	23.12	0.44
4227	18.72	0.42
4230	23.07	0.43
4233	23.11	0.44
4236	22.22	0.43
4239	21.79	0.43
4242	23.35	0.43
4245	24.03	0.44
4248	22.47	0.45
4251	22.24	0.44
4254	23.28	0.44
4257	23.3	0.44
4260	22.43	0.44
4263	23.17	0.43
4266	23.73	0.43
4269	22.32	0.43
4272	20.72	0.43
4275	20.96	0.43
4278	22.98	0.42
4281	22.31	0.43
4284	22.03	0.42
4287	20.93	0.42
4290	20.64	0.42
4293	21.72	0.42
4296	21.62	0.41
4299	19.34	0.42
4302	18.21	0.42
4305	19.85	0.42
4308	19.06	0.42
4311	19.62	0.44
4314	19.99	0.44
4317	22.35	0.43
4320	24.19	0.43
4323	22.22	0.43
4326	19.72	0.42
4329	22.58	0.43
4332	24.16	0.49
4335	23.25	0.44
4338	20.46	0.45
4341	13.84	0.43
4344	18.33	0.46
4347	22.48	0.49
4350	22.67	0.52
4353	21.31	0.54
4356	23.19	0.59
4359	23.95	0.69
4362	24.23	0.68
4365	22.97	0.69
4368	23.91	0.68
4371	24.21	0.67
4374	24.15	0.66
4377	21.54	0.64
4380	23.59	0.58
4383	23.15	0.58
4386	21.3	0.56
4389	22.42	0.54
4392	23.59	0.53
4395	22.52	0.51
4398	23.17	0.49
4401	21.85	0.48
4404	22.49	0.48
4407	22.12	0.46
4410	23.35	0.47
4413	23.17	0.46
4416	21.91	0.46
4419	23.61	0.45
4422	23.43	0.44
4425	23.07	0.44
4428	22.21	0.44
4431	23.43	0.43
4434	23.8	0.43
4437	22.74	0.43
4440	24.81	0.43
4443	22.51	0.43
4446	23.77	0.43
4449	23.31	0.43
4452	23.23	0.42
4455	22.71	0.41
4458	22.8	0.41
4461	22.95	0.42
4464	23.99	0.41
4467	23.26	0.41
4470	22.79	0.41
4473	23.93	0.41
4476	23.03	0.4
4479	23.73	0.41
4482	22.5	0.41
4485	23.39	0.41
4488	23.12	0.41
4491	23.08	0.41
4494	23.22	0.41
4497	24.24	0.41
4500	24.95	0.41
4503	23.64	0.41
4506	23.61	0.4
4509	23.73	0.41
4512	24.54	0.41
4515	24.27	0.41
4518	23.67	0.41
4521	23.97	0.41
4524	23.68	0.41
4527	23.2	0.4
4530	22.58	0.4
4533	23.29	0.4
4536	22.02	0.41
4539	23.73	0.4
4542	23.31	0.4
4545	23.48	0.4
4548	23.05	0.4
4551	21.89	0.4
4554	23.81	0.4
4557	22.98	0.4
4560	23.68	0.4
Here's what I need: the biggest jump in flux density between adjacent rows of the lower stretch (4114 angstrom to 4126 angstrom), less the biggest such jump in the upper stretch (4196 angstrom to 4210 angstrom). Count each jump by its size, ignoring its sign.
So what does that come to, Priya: -0.65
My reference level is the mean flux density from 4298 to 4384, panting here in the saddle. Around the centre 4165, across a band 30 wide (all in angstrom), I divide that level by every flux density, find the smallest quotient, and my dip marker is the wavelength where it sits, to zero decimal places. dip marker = 4152 angstrom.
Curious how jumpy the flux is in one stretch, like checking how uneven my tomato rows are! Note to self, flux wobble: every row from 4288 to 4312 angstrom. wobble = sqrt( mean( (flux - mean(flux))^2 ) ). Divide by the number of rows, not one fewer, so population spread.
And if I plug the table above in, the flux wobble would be 1.2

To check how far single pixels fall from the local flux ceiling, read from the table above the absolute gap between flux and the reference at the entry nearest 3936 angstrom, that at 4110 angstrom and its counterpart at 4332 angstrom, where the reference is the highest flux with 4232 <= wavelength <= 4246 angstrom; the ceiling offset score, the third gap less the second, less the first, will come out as -22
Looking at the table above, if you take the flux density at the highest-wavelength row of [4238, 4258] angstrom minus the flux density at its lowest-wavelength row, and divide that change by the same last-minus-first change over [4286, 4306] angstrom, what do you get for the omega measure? -1.4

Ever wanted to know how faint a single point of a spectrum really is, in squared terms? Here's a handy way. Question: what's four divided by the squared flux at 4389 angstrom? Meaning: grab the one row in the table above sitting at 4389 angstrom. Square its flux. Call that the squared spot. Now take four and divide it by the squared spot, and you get 0.0080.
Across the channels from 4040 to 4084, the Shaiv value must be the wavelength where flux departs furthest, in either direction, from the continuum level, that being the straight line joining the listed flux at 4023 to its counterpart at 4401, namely 4071 angstrom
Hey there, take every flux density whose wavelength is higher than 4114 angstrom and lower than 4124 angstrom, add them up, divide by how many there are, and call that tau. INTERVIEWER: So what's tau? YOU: 23.7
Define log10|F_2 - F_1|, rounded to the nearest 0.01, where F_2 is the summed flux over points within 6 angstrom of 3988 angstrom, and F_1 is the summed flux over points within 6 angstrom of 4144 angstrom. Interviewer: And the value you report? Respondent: 0.67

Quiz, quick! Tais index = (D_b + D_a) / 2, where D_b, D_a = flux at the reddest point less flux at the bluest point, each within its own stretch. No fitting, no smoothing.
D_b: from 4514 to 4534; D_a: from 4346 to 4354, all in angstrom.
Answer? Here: -1.1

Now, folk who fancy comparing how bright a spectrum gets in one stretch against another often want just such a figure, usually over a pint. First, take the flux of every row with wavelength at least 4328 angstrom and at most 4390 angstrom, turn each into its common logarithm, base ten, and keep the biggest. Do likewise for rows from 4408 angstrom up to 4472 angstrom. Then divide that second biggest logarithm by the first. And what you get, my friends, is 1.01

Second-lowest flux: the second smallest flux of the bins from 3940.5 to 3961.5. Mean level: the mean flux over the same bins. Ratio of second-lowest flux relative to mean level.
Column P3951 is 0.91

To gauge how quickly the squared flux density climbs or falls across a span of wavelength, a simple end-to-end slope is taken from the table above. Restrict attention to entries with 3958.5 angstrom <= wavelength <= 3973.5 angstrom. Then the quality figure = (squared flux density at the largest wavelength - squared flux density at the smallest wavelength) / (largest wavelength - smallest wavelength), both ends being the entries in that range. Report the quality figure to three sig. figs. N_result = -28.7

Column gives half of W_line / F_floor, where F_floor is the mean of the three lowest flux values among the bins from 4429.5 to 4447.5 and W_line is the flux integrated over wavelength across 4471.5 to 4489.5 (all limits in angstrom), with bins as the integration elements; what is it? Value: 9.2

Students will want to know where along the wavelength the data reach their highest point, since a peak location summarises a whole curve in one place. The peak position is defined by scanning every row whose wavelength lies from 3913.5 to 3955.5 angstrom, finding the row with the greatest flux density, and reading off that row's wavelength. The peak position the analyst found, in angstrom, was 3915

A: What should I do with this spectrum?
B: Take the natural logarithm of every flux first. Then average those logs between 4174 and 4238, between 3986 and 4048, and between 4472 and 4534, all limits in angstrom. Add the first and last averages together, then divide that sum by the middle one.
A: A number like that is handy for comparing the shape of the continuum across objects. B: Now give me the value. 2.01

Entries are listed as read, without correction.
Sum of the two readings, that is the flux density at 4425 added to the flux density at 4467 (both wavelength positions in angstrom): 46.3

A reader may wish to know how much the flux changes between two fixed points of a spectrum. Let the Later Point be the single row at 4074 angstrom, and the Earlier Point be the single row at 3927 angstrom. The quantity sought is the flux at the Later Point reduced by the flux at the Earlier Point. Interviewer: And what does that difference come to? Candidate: 5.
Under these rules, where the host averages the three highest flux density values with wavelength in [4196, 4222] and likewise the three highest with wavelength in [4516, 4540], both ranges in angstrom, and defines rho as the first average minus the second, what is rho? 0.0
